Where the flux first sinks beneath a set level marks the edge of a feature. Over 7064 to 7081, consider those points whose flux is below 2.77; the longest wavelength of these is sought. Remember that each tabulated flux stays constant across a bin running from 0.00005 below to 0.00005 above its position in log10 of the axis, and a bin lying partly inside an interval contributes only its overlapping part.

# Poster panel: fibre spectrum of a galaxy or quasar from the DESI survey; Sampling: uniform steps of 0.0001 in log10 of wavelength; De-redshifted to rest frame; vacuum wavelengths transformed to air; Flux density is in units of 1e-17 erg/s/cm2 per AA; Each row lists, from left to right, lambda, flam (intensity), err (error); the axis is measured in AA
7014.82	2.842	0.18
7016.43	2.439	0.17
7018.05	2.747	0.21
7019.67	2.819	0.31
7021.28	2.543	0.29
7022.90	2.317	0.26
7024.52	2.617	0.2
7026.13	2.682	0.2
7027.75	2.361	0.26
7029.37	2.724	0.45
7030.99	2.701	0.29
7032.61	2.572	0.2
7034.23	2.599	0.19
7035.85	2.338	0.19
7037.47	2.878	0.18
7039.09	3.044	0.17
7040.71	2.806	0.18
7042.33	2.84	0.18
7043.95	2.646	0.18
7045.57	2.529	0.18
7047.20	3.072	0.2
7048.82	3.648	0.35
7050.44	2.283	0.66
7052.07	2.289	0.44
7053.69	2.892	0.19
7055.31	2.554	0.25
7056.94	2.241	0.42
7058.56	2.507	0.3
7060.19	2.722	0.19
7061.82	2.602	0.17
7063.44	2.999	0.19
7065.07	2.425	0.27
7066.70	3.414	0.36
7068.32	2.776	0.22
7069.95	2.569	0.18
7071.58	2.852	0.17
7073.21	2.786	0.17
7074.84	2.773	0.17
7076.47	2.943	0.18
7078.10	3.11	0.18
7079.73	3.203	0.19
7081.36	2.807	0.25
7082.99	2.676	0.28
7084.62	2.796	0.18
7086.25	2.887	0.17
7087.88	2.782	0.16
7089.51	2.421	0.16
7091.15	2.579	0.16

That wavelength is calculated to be 7069.95 AA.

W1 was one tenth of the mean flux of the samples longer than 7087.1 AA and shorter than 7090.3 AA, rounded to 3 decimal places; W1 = 0.260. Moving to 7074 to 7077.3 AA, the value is 0.286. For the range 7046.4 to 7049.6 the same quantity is 0.336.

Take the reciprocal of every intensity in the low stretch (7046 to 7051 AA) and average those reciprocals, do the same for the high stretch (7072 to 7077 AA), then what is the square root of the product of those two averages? 0.349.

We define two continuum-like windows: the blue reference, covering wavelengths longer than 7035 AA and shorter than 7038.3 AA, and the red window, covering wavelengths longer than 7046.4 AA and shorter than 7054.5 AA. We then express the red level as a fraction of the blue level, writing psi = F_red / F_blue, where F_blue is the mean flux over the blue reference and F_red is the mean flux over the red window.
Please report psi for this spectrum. 1.09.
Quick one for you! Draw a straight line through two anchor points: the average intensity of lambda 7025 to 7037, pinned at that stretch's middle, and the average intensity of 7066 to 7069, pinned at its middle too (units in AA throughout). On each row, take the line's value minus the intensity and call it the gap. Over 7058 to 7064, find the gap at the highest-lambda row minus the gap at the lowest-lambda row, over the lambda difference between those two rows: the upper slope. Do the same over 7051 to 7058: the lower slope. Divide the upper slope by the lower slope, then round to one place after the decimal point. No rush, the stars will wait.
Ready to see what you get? -3.6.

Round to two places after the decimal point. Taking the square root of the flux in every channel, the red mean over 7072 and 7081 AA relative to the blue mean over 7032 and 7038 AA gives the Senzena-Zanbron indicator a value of 1.07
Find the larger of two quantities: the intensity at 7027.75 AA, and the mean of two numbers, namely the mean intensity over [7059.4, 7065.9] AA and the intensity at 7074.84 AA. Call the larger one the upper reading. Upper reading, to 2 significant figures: 2.7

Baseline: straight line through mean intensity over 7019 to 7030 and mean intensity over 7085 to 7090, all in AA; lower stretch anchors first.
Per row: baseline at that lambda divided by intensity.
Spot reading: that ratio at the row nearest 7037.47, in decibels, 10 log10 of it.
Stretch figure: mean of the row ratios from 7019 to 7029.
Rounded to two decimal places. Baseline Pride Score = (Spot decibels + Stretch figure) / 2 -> 0.29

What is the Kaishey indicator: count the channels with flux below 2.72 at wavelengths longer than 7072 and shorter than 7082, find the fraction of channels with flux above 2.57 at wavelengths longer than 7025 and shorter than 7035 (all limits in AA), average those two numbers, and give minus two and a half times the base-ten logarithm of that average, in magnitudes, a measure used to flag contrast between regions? 1.0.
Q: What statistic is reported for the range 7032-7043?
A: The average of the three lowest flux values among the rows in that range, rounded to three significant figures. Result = 2.50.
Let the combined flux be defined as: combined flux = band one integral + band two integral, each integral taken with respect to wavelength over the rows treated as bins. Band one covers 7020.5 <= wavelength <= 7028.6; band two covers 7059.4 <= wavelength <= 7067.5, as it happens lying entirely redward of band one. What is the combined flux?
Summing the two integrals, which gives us 43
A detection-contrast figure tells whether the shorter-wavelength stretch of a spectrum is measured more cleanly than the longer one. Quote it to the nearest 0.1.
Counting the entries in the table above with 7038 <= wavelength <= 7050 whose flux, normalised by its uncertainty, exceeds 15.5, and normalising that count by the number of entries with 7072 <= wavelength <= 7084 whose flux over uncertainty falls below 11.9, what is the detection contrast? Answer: 1.5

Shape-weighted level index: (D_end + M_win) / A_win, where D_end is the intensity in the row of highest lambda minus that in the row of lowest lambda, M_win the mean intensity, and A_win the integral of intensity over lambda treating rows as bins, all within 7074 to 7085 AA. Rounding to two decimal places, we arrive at 0.09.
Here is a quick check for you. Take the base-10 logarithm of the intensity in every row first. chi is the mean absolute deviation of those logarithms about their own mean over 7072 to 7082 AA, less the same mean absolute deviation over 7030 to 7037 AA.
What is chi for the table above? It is 0.00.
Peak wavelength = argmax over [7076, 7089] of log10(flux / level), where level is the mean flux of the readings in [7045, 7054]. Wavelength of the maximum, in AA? 7079.73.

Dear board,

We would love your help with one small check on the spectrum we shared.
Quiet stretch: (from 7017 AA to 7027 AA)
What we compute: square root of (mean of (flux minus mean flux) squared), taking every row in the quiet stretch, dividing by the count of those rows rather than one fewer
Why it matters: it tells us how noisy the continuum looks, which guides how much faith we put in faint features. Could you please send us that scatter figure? 0.162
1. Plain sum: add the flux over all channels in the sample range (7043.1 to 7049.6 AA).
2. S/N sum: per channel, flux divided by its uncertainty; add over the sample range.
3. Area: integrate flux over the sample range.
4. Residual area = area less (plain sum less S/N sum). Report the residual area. 61.9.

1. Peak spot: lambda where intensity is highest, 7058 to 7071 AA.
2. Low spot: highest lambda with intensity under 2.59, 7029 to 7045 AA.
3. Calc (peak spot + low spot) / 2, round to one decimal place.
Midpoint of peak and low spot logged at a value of 7051.3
